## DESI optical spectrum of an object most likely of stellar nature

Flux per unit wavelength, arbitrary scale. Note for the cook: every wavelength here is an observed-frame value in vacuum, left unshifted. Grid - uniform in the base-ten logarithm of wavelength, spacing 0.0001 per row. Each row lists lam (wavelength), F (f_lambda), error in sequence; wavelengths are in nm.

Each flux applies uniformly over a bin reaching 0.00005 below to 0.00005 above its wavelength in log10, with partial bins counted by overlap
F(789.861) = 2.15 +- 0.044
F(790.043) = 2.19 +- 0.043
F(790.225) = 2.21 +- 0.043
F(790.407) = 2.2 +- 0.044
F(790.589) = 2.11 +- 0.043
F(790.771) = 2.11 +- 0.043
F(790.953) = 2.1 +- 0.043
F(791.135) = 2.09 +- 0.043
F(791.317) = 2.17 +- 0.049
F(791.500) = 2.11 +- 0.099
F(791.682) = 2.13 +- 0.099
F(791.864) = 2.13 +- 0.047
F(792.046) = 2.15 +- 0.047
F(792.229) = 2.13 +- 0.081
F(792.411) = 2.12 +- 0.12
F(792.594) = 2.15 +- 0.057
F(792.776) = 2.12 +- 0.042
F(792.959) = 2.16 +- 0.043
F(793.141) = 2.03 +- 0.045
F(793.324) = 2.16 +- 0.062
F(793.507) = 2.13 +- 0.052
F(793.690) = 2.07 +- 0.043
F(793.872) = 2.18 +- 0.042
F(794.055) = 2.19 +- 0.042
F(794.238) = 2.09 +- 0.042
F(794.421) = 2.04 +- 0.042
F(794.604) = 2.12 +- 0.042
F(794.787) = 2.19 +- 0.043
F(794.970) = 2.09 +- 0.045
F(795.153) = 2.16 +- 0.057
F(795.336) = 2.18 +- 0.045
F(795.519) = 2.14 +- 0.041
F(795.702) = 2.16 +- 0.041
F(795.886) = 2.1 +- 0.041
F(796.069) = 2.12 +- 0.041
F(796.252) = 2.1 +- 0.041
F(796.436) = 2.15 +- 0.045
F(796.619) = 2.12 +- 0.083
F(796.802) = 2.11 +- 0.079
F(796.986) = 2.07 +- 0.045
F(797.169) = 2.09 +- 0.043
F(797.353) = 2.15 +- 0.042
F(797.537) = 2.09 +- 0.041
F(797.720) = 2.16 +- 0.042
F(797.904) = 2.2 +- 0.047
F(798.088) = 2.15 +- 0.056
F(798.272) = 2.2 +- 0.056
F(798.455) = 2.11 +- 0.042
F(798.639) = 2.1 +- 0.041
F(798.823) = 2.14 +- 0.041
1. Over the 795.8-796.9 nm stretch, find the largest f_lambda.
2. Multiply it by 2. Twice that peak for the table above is 4.30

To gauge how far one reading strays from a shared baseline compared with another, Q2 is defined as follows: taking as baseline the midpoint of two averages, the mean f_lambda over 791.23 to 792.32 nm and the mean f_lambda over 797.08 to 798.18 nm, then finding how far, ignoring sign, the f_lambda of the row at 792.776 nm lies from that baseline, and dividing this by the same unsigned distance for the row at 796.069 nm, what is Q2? 1.0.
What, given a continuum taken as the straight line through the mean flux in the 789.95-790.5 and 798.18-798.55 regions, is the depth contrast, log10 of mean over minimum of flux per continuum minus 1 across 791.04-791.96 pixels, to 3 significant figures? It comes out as -0.195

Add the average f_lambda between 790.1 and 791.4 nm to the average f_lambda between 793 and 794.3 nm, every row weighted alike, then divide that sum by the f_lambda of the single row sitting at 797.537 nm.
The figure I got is 2.04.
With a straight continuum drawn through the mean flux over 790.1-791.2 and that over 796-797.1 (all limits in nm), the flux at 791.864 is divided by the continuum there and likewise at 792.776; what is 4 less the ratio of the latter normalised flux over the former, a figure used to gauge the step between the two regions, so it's 3.00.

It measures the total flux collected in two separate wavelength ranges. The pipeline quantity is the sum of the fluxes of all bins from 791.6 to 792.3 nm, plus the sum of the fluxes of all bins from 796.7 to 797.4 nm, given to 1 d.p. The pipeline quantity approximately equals 17.0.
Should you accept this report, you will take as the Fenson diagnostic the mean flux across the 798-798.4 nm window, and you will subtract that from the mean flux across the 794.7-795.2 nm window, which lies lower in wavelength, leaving -0.03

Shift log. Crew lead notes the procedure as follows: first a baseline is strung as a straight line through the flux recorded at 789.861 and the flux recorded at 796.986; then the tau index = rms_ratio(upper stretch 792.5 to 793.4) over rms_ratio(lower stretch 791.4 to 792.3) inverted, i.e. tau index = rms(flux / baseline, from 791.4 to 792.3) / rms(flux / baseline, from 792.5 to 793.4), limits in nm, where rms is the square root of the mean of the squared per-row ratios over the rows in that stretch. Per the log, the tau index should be 0.997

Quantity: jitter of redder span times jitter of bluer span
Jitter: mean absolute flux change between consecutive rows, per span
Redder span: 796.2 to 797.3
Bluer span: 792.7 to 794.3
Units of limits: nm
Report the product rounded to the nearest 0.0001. 0.0023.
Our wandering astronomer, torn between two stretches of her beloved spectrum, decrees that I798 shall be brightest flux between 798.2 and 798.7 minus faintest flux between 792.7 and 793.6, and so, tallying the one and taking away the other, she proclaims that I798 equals 0.17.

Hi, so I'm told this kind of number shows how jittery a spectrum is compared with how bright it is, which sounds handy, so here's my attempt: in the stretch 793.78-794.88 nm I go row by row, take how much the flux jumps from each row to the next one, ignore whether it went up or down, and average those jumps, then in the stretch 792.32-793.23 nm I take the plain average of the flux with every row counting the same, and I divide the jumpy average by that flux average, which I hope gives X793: 0.0293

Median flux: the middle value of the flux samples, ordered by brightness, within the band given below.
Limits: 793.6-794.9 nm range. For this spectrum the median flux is 2.120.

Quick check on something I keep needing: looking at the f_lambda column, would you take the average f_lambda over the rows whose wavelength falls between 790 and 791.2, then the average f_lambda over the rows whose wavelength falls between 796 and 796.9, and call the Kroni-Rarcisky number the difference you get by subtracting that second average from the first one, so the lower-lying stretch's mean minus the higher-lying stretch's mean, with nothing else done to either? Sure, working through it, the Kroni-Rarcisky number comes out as 0.024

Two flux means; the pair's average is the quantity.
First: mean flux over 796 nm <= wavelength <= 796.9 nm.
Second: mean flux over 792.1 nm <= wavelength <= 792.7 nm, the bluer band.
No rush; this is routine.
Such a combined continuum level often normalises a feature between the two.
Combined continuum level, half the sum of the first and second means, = 2.13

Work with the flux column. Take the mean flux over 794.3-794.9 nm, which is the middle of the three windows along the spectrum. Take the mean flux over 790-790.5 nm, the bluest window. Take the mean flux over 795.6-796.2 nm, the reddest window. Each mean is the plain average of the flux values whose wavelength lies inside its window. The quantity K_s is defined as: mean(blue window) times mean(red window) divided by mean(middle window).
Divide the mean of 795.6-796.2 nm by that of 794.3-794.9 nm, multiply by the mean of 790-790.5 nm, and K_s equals 2.21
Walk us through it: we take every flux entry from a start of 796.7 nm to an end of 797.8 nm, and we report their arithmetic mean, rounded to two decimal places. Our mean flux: 2.11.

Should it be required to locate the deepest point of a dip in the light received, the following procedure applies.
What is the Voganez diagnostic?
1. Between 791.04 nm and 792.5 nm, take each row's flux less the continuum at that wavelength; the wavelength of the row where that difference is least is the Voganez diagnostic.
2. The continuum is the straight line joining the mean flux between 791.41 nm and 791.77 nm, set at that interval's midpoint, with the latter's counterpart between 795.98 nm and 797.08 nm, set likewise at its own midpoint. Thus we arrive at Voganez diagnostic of 791.135 nm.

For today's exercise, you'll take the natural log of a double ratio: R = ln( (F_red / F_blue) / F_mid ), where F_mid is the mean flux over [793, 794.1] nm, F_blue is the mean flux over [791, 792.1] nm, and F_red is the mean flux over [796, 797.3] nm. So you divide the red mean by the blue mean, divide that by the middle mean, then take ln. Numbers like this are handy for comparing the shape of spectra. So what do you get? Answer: -0.76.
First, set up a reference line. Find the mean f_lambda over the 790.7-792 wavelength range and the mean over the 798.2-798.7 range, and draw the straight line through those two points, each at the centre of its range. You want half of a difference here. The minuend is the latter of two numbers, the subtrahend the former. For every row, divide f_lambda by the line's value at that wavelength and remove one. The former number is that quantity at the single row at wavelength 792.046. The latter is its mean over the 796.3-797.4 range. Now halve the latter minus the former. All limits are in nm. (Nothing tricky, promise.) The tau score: -0.011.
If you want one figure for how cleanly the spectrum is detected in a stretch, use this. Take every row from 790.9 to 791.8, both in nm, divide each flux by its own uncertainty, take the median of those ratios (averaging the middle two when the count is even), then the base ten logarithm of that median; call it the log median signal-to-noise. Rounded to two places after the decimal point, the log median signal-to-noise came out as 1.65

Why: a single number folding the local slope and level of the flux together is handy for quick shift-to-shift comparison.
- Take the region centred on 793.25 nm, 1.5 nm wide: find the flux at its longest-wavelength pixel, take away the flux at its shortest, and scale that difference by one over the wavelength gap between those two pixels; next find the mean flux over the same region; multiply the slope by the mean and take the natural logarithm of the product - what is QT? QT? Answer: -3.0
